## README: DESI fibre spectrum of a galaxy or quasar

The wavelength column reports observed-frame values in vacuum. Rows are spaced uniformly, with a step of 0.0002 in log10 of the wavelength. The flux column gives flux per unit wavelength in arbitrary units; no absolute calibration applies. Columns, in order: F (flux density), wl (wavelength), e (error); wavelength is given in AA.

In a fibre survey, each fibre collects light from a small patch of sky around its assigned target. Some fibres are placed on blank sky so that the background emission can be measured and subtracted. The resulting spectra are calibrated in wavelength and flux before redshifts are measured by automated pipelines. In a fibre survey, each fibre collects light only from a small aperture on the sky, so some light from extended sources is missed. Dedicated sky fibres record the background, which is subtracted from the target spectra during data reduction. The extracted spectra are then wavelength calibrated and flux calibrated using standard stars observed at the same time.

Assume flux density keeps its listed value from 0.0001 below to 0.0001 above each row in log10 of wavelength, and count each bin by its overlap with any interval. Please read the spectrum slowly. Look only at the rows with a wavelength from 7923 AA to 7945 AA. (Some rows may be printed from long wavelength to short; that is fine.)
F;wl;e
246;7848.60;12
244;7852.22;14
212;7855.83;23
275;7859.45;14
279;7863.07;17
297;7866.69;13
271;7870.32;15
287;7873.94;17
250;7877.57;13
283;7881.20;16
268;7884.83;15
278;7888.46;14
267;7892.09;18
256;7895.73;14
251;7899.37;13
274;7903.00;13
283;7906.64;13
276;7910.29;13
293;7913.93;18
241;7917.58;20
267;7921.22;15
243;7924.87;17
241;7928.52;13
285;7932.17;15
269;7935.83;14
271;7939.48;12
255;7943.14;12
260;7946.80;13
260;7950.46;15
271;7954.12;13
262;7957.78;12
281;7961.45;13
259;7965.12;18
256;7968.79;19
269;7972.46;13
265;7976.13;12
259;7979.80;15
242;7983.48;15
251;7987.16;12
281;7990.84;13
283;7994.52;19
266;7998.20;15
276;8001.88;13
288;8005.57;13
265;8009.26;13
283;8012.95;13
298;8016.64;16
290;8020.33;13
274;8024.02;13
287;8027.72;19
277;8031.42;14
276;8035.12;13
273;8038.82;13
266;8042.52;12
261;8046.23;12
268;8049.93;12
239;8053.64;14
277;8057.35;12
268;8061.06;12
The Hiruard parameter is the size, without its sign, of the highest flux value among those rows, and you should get 285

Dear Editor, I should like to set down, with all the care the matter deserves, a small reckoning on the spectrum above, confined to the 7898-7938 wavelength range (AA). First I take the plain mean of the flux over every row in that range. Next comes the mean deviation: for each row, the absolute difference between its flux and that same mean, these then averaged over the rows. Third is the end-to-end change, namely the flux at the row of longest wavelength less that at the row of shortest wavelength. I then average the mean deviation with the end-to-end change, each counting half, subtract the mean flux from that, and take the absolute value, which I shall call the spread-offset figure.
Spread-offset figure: 249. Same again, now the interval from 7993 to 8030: 275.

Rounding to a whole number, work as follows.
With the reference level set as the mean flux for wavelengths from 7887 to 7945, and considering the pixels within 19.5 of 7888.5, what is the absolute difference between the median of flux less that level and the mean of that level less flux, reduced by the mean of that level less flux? 14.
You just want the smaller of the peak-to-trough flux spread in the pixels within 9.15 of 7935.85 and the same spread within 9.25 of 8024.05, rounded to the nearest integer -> 24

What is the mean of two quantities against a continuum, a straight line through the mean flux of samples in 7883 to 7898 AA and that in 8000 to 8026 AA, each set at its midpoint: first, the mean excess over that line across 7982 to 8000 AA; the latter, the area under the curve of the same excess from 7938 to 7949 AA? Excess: -71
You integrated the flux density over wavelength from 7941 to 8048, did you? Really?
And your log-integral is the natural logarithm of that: 10.3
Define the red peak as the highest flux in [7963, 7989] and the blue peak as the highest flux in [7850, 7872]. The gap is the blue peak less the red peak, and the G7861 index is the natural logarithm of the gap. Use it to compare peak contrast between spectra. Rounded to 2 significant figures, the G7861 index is 3.3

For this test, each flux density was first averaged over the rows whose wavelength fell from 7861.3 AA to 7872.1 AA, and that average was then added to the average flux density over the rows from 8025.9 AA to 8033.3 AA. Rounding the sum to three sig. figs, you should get 564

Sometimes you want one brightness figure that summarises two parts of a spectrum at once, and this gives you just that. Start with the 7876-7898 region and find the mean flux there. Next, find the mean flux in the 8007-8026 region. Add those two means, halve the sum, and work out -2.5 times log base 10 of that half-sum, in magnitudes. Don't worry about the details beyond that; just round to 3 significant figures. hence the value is -6.10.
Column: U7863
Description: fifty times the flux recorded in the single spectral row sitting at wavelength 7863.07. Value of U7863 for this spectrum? 13950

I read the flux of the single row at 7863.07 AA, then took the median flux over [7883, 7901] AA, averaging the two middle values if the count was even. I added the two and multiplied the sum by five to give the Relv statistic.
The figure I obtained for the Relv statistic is 2730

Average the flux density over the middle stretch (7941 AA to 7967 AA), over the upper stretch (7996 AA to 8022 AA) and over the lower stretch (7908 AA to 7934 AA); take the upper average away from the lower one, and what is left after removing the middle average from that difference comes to -281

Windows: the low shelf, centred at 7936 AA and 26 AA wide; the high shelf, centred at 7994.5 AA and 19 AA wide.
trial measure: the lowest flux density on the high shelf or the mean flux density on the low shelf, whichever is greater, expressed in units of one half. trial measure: 521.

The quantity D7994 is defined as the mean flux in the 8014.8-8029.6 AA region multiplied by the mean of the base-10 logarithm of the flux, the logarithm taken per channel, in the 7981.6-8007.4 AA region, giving 698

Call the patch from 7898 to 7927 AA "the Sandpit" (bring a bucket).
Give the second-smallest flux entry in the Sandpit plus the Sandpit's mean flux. 509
